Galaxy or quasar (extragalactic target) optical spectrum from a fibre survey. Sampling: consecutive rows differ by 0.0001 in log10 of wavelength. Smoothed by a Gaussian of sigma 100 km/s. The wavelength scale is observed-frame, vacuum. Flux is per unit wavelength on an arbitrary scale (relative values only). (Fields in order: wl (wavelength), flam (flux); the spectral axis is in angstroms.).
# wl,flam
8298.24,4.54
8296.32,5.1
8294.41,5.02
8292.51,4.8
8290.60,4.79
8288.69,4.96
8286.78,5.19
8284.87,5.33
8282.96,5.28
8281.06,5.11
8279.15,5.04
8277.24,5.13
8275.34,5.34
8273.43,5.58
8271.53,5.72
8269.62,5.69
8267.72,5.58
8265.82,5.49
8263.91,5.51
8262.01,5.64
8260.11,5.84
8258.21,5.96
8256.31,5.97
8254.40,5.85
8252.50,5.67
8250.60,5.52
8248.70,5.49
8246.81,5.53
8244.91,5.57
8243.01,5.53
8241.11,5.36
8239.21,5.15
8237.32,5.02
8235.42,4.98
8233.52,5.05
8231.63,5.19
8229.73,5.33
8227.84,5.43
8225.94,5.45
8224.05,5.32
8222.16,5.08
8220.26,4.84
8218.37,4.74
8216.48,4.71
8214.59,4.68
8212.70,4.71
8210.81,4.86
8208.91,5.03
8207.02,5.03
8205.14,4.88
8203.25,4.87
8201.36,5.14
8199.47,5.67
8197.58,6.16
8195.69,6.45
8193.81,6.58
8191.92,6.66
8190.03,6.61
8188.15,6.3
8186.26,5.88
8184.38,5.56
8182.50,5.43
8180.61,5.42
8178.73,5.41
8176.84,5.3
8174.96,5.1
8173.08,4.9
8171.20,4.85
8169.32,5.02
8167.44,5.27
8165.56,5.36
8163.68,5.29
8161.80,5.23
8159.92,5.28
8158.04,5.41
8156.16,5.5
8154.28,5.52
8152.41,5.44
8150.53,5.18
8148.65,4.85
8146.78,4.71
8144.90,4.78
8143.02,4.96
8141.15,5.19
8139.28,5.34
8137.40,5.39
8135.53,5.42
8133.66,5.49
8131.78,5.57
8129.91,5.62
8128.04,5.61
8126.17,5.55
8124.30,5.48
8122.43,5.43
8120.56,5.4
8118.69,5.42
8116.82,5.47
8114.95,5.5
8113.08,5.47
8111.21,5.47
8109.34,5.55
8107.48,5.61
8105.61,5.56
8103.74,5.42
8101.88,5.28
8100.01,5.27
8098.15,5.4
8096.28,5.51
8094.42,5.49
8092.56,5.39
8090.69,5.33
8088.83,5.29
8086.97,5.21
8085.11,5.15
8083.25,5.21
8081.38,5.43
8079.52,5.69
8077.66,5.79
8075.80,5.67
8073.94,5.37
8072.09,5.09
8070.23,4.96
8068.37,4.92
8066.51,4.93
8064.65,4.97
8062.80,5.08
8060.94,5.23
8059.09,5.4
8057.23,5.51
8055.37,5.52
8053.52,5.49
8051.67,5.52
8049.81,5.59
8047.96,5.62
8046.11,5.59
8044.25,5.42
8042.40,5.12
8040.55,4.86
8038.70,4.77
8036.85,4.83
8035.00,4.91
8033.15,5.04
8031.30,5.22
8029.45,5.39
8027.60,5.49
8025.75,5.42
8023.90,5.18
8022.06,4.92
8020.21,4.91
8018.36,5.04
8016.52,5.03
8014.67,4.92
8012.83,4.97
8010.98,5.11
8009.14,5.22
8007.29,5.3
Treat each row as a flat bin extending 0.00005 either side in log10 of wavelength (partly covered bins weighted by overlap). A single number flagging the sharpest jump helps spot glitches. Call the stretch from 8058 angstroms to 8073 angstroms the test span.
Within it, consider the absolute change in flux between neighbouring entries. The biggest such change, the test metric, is 0.17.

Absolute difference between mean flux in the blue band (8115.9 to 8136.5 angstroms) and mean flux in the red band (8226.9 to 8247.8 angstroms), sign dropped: 0.21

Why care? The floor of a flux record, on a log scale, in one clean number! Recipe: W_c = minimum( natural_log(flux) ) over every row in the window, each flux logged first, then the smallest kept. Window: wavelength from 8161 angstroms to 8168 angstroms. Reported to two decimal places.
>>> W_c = 1.65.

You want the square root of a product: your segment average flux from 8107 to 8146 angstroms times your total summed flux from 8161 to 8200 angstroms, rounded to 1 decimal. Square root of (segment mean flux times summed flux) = 25.3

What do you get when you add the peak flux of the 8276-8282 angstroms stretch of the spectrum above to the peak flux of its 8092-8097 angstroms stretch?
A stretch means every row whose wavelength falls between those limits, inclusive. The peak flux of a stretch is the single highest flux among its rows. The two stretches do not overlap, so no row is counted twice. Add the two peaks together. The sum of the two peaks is 10.6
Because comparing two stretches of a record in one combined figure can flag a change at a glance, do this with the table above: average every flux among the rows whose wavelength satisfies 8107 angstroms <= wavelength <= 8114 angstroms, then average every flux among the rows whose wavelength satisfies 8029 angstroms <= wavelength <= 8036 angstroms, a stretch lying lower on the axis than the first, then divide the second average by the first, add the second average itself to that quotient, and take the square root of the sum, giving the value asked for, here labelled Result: 2.46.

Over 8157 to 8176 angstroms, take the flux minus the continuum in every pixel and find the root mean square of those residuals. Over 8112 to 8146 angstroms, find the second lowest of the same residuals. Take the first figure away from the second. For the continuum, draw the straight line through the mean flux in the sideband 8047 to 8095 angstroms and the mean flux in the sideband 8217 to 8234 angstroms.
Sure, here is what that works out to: -0.48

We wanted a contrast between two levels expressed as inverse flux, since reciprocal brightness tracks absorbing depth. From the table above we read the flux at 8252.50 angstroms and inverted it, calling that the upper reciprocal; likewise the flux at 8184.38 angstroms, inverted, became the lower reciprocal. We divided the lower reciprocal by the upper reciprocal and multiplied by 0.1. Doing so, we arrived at 0.102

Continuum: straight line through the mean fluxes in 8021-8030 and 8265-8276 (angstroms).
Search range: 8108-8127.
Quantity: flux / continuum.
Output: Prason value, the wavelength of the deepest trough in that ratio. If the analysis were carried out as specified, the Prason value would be 8120.56 angstroms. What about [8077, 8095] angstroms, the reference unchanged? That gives 8085.11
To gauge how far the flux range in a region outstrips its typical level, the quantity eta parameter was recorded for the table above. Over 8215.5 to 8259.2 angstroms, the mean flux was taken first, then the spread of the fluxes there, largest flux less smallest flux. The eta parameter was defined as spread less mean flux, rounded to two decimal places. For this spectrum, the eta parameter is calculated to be -4.08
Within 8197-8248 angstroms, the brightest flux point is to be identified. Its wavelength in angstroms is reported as 8197.58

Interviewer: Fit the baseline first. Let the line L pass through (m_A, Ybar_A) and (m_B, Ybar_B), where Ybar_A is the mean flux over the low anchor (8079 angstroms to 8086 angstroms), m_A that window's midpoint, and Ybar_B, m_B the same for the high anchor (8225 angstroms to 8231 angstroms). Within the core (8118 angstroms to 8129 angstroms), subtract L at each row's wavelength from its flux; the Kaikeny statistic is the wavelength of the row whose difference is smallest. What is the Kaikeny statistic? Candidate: 8120.56 angstroms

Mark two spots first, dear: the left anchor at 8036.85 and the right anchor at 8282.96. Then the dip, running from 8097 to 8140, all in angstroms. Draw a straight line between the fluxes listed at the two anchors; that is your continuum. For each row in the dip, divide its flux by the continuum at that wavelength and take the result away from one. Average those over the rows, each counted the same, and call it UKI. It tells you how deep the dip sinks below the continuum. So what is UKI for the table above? -0.10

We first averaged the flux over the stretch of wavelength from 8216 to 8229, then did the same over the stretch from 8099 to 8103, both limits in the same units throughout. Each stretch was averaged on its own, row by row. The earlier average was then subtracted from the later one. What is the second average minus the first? 0.2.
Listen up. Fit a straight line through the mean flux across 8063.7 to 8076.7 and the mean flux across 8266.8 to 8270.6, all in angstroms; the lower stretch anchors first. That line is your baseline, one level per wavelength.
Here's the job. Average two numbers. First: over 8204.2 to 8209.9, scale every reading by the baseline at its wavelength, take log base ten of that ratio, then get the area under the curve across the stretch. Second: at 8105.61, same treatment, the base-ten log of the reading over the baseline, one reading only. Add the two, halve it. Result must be -0.10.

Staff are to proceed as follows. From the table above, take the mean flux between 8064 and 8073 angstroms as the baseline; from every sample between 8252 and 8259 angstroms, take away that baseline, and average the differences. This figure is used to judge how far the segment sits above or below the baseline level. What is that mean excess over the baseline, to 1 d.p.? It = 0.9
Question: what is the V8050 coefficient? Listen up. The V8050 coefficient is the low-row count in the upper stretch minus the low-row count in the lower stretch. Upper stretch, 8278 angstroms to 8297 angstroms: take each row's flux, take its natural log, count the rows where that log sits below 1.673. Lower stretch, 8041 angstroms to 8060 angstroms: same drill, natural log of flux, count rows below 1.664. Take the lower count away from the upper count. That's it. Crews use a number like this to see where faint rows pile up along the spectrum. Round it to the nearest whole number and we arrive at 8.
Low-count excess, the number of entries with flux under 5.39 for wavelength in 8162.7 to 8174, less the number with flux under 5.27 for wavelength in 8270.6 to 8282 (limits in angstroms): 3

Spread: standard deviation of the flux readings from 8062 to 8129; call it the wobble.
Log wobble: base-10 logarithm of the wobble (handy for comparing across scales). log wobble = -0.7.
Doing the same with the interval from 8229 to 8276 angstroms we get -0.6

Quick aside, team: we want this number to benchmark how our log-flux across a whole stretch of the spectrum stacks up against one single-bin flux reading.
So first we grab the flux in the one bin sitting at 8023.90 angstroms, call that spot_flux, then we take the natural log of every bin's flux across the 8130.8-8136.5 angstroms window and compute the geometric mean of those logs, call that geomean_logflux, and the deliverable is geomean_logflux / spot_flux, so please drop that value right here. 0.329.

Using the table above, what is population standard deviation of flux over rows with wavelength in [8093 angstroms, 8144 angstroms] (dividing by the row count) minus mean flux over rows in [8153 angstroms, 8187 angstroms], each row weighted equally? -5.18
